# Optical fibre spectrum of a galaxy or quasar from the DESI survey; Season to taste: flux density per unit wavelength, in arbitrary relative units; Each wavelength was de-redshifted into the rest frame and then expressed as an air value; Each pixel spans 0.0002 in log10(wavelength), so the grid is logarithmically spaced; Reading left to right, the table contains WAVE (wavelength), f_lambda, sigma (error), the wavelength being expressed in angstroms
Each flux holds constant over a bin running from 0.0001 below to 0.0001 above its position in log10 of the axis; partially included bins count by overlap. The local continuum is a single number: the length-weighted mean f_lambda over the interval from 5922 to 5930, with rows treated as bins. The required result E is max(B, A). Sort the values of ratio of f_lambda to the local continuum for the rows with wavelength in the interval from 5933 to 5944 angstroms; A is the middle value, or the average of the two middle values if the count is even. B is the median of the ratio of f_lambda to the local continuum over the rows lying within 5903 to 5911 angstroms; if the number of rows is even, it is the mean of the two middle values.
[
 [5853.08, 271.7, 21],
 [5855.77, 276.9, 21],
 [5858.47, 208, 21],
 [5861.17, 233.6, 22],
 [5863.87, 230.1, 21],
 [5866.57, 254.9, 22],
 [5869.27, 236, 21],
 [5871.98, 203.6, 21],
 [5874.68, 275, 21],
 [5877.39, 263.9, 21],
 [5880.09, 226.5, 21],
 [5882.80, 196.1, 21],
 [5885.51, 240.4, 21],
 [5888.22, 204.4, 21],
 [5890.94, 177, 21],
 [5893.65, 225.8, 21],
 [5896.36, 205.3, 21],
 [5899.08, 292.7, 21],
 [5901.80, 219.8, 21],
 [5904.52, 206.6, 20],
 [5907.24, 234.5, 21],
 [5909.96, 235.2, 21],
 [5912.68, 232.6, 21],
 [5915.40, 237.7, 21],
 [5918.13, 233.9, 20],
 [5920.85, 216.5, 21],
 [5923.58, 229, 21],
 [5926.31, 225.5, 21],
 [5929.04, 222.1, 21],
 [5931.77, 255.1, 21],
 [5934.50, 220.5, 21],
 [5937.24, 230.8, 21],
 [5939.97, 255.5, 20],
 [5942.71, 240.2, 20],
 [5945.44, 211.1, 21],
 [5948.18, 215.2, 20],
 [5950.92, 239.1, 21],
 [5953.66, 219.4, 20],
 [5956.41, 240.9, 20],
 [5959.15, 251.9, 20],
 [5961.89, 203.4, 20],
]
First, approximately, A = 1.05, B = 1.04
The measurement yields 1.05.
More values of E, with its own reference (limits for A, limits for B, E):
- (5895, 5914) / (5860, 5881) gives 1.04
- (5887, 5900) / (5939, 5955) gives 1.02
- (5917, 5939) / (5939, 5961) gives 1.06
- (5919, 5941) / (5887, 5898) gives 1.01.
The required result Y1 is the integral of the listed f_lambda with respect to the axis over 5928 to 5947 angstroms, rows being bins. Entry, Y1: 4440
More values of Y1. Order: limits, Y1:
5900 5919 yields 4369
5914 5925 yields 2522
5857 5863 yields 1335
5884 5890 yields 1310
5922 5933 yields 2555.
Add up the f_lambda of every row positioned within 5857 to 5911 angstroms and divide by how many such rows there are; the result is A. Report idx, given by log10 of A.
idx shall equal 2.36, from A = 228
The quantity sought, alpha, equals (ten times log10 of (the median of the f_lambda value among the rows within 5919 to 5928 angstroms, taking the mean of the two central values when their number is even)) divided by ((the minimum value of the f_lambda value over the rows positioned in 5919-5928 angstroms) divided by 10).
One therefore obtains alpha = 1.09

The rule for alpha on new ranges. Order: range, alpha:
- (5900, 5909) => 1.13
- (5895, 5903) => 1.14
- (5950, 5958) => 1.08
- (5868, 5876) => 1.17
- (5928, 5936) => 1.06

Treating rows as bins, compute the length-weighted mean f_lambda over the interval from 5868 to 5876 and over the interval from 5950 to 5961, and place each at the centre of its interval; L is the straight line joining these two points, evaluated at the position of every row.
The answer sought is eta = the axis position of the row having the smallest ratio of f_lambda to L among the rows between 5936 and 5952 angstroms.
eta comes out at 5945.44 angstroms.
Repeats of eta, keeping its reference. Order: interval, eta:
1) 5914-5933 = 5920.85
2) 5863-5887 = 5882.80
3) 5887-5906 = 5890.94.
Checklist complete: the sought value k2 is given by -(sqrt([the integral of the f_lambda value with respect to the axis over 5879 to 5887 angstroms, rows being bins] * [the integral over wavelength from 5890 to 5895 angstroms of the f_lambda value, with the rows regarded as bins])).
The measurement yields -1340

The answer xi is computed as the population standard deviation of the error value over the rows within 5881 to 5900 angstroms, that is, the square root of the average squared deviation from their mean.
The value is 0.00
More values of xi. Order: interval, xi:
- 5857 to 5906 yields 0.40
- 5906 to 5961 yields 0.48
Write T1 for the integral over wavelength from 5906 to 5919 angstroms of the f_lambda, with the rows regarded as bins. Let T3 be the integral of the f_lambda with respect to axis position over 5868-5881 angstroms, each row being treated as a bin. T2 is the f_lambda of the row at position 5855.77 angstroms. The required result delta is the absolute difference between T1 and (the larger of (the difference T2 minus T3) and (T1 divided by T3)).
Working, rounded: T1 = 3053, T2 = 276.9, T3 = 3140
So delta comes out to 3052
